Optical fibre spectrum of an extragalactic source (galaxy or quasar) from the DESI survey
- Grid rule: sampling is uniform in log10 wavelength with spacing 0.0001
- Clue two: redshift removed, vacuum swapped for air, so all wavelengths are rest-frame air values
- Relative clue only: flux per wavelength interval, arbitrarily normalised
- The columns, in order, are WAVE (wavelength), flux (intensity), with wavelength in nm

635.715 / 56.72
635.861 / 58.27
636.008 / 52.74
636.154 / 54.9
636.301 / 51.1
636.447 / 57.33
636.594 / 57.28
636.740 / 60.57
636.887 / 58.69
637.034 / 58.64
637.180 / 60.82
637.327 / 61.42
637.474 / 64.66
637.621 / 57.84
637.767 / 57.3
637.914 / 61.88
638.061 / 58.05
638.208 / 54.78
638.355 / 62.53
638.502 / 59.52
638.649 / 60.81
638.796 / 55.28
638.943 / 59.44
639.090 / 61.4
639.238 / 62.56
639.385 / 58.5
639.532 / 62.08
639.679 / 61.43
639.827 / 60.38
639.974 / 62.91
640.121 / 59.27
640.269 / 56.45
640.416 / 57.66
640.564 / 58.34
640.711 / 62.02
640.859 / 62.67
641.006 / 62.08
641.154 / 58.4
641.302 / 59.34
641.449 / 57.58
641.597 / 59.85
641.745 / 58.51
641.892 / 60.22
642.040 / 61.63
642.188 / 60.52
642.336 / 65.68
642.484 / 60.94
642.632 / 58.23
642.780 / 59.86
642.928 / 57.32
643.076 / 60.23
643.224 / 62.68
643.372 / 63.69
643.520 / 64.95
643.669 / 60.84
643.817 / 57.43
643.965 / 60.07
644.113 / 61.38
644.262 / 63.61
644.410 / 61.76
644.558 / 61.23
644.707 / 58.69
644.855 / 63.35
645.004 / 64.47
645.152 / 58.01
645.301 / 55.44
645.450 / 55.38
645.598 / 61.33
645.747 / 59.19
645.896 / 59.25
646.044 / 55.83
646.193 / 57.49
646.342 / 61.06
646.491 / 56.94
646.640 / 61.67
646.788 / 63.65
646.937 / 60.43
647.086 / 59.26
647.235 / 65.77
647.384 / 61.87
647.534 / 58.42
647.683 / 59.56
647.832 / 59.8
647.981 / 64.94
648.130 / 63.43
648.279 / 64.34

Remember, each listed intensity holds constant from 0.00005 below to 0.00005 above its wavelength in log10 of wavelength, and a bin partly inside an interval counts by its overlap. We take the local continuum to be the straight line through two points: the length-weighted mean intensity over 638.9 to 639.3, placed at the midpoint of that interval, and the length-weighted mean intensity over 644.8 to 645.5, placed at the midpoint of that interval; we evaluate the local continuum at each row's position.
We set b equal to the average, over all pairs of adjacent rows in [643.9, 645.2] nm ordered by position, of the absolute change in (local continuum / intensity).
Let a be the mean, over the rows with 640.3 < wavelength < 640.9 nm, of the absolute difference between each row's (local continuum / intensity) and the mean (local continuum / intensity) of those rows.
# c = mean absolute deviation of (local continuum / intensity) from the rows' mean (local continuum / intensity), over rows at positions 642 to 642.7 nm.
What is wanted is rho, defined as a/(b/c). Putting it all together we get 0.025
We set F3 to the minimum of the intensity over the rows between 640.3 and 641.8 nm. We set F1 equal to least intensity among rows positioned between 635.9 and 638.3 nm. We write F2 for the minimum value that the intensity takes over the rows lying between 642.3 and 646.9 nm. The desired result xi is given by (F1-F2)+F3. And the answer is 53.3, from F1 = 51.1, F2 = 55.38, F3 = 57.58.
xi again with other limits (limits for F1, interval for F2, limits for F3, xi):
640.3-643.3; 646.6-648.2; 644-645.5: 54.3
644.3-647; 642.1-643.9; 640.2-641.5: 54.5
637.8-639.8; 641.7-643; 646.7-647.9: 55.9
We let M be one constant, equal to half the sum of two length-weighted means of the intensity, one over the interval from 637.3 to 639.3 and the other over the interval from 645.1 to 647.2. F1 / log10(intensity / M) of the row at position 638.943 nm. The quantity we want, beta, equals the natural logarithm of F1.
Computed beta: -8.42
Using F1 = 0.000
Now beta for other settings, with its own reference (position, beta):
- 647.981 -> -3.25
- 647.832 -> -5.86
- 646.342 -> -4.43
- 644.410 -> -4.08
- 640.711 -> -3.98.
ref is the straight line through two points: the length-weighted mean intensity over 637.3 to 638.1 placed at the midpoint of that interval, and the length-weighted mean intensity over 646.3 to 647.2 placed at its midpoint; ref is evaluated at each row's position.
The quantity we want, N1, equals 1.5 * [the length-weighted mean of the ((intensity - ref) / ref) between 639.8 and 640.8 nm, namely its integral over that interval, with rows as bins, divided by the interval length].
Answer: -0.020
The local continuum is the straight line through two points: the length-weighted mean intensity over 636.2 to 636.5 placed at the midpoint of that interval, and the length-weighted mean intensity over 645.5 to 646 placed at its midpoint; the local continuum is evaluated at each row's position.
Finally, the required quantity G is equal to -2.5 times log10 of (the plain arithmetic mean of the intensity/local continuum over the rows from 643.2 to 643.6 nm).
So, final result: -0.100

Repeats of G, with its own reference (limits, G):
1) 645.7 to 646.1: 0.028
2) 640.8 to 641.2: -0.079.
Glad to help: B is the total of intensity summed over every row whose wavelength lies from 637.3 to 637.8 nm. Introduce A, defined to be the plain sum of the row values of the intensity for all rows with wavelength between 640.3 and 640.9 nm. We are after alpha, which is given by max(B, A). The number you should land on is 241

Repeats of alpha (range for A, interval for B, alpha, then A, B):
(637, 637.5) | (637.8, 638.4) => 246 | 246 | 237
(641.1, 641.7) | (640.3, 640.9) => 241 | 235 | 241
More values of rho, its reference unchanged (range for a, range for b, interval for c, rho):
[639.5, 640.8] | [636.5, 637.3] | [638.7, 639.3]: 0.040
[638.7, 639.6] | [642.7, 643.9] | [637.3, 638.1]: 0.037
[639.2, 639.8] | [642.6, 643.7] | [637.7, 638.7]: 0.024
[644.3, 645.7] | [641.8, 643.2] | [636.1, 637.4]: 0.048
